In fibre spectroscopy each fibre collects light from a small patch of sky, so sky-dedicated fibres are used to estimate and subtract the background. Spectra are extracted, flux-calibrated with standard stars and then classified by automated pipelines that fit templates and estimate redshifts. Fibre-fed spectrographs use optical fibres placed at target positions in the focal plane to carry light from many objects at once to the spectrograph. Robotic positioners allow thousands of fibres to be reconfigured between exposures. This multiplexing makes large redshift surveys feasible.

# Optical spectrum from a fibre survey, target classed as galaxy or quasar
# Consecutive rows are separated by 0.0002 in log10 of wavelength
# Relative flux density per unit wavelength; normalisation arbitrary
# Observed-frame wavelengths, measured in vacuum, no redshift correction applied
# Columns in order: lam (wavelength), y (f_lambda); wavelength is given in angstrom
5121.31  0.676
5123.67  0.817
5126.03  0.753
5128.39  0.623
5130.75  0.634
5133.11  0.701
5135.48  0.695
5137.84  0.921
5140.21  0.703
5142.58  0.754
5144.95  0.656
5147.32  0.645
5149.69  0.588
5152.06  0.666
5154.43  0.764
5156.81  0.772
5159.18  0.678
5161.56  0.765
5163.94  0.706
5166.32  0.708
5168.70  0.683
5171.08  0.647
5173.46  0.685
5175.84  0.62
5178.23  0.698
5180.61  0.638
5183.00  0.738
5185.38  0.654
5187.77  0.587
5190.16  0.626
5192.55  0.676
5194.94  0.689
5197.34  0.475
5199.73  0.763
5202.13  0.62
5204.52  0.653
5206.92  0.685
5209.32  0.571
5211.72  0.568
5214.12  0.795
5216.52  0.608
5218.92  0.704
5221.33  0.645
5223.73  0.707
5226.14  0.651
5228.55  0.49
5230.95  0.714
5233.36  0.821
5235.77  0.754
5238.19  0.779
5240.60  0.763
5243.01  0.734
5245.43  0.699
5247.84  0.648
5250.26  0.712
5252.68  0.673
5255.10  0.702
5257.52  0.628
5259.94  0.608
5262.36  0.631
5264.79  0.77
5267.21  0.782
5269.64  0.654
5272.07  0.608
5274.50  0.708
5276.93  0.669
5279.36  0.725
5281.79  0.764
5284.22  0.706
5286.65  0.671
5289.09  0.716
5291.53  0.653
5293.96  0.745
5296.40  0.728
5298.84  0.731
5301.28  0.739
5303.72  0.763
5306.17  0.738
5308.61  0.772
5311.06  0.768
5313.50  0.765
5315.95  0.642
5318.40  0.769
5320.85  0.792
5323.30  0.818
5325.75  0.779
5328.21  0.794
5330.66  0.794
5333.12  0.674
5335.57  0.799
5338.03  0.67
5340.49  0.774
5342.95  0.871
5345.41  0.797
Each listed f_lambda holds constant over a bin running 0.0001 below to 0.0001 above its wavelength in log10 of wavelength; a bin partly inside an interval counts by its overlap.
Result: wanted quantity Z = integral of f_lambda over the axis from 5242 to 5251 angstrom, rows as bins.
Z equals 6.27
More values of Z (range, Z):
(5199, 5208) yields 6.08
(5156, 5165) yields 6.56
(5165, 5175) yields 6.79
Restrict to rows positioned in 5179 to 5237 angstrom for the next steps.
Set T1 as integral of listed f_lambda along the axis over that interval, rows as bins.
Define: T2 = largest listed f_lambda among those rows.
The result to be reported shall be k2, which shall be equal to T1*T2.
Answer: 31.4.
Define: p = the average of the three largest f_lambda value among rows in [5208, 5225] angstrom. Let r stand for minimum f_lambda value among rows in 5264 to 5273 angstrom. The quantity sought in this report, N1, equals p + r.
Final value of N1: 1.34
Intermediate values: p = 0.735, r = 0.608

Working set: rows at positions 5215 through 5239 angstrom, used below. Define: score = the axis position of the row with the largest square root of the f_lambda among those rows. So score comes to 5233.36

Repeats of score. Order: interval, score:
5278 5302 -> 5281.79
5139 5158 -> 5156.81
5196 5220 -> 5214.12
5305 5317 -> 5308.61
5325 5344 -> 5342.95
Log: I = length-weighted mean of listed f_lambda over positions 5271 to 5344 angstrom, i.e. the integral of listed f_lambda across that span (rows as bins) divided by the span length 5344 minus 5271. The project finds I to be 0.738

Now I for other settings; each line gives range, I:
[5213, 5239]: 0.695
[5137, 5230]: 0.671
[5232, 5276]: 0.704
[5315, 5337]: 0.763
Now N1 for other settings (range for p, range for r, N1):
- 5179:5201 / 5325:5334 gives 1.40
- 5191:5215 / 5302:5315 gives 1.49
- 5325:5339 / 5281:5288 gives 1.47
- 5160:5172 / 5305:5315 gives 1.46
